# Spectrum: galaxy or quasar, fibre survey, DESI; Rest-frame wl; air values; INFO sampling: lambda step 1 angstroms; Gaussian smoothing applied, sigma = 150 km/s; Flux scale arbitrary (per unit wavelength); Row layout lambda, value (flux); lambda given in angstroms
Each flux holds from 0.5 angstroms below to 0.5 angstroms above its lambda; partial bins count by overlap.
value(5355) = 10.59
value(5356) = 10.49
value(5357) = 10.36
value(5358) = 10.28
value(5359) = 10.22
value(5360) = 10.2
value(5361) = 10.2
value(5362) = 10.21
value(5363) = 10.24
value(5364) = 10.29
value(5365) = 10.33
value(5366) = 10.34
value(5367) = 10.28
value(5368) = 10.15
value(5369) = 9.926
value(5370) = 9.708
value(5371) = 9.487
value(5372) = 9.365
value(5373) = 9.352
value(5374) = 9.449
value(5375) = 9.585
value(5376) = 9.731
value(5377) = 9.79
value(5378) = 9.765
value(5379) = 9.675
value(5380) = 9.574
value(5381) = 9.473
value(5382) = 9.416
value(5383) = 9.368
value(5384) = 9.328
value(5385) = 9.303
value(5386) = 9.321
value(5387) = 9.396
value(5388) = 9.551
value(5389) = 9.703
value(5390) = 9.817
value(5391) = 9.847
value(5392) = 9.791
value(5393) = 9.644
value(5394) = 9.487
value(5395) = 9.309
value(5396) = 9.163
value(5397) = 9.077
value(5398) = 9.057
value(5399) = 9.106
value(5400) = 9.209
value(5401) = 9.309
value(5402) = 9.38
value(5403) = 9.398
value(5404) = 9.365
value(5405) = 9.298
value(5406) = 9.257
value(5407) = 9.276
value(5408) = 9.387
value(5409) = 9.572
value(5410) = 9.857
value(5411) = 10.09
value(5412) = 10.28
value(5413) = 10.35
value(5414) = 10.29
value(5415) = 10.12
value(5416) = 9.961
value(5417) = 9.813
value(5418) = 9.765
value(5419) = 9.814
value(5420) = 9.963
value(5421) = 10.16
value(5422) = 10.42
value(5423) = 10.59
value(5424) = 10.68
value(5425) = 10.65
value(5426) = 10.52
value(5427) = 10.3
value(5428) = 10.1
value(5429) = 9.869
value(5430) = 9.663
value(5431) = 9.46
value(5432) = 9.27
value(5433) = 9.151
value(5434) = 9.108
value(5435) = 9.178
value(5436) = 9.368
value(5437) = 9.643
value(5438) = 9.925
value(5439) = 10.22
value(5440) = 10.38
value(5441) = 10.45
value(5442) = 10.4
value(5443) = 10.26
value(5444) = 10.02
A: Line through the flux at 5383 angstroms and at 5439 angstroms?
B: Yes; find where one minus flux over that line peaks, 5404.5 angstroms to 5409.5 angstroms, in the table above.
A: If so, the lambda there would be 5406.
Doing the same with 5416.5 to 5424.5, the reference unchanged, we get 5418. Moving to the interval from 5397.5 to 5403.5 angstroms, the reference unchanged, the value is 5398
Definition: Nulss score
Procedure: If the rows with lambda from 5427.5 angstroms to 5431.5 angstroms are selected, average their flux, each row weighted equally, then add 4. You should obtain 13.8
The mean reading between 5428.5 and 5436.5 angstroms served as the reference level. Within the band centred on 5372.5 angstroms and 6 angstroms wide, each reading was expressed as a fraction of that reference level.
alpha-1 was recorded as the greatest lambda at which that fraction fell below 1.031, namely 5375 angstroms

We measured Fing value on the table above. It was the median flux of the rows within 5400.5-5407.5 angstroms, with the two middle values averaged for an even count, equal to 9.31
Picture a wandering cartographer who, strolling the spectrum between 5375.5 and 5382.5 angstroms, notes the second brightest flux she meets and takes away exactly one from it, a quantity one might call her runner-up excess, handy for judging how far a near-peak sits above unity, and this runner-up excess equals 8.8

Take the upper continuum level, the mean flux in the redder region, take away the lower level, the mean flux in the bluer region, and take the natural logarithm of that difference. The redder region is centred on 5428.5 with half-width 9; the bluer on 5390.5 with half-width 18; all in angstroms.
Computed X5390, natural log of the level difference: -0.80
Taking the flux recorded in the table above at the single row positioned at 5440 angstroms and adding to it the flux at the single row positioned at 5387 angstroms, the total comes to 19.8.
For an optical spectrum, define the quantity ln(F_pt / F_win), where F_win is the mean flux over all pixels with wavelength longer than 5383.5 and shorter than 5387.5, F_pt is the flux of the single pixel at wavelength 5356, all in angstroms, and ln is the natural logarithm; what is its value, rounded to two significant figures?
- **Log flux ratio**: 0.12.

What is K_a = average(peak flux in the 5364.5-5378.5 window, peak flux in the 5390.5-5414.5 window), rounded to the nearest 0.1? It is 10.3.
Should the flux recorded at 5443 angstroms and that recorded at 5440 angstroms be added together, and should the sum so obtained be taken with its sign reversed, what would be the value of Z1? -20.6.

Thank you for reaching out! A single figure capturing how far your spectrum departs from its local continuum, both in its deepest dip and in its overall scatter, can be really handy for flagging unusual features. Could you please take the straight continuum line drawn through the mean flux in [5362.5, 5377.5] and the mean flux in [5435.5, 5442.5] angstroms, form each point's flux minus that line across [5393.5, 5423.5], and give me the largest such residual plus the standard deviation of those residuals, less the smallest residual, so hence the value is 1.90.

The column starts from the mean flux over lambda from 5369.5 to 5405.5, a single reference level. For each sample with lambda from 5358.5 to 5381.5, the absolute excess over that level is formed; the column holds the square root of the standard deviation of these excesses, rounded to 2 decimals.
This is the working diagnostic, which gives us 0.57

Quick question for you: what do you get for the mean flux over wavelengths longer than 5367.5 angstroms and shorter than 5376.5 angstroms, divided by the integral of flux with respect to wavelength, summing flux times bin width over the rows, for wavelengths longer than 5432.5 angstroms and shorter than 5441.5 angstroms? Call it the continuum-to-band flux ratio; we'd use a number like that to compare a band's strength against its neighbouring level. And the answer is 0.110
